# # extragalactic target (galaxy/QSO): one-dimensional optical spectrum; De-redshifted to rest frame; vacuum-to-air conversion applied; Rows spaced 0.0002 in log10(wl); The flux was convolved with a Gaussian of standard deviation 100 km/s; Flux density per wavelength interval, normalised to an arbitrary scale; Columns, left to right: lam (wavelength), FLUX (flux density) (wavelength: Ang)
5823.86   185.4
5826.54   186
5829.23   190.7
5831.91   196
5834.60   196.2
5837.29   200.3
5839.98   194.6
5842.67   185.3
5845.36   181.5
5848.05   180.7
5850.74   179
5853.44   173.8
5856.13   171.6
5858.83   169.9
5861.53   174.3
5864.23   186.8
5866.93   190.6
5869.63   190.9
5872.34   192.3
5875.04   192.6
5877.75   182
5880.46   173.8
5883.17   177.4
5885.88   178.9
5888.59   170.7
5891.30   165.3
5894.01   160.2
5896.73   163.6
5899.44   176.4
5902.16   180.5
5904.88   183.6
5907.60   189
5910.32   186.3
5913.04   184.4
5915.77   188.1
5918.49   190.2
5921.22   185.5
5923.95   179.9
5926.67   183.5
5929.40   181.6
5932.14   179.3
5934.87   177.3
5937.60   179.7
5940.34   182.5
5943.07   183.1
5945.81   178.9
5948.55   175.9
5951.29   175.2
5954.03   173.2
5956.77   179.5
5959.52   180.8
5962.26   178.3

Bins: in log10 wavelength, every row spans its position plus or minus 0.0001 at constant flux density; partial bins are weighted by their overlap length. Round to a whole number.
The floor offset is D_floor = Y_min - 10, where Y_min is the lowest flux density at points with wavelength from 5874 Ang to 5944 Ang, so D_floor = 150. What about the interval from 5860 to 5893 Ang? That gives 155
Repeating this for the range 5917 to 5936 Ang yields 167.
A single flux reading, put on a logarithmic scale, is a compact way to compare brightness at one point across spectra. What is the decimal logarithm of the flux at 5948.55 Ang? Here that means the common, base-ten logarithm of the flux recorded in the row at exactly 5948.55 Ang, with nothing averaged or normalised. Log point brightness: 2.25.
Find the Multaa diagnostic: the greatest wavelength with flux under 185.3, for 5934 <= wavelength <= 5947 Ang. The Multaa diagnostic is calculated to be 5945.81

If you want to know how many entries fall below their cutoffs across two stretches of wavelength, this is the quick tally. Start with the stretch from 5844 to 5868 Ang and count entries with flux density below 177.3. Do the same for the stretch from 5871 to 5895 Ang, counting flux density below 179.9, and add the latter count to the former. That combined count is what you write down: 10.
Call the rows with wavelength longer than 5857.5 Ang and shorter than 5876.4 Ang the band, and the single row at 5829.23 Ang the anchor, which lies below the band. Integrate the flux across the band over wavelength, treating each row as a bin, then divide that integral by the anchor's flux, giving 18.4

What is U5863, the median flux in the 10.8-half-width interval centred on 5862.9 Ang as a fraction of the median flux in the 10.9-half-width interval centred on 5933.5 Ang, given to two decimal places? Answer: 1.00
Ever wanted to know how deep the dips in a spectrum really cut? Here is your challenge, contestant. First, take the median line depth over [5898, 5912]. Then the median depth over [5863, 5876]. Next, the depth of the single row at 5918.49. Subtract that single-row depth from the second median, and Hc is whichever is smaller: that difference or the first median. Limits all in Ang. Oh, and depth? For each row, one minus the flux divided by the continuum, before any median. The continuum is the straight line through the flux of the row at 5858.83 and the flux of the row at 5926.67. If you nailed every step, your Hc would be -0.065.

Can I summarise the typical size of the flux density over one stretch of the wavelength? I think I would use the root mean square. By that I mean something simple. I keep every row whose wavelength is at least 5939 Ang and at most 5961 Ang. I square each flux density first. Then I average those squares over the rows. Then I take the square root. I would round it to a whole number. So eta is 179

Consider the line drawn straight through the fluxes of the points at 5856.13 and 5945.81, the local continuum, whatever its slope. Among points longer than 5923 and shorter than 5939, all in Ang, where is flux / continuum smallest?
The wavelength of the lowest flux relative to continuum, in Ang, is 5934.87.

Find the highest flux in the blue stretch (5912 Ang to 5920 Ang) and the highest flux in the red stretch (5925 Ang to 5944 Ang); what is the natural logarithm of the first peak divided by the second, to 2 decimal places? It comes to 0.04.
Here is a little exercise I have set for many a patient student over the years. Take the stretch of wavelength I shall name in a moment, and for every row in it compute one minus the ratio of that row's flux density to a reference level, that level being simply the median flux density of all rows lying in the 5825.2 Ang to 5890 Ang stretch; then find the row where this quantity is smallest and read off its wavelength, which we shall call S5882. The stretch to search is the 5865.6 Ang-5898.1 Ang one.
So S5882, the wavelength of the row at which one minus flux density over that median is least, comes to 5875.04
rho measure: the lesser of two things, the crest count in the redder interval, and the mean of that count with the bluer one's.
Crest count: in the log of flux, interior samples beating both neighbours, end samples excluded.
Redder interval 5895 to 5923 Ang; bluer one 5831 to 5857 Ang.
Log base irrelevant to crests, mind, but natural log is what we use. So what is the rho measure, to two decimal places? 1.50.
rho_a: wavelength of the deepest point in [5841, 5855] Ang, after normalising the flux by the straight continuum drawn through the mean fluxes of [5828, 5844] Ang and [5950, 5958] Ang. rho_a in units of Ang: 5853.44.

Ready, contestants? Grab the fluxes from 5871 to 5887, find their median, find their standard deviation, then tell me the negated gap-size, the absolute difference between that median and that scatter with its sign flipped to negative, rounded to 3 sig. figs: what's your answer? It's -173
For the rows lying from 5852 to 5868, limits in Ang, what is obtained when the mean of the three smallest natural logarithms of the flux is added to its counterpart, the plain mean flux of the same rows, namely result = 183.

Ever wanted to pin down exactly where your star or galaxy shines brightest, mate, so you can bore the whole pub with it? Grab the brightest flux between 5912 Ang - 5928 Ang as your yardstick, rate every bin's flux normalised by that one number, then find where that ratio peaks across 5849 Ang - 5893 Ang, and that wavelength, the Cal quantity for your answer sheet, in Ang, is 5875.04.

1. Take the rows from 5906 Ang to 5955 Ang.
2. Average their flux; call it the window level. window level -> 182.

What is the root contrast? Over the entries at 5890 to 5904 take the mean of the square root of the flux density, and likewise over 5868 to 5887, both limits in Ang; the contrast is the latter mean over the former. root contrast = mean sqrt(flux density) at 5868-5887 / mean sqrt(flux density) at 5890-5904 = 1.04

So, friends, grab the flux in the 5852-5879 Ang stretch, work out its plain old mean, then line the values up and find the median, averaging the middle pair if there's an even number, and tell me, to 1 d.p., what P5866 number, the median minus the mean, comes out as 1.9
